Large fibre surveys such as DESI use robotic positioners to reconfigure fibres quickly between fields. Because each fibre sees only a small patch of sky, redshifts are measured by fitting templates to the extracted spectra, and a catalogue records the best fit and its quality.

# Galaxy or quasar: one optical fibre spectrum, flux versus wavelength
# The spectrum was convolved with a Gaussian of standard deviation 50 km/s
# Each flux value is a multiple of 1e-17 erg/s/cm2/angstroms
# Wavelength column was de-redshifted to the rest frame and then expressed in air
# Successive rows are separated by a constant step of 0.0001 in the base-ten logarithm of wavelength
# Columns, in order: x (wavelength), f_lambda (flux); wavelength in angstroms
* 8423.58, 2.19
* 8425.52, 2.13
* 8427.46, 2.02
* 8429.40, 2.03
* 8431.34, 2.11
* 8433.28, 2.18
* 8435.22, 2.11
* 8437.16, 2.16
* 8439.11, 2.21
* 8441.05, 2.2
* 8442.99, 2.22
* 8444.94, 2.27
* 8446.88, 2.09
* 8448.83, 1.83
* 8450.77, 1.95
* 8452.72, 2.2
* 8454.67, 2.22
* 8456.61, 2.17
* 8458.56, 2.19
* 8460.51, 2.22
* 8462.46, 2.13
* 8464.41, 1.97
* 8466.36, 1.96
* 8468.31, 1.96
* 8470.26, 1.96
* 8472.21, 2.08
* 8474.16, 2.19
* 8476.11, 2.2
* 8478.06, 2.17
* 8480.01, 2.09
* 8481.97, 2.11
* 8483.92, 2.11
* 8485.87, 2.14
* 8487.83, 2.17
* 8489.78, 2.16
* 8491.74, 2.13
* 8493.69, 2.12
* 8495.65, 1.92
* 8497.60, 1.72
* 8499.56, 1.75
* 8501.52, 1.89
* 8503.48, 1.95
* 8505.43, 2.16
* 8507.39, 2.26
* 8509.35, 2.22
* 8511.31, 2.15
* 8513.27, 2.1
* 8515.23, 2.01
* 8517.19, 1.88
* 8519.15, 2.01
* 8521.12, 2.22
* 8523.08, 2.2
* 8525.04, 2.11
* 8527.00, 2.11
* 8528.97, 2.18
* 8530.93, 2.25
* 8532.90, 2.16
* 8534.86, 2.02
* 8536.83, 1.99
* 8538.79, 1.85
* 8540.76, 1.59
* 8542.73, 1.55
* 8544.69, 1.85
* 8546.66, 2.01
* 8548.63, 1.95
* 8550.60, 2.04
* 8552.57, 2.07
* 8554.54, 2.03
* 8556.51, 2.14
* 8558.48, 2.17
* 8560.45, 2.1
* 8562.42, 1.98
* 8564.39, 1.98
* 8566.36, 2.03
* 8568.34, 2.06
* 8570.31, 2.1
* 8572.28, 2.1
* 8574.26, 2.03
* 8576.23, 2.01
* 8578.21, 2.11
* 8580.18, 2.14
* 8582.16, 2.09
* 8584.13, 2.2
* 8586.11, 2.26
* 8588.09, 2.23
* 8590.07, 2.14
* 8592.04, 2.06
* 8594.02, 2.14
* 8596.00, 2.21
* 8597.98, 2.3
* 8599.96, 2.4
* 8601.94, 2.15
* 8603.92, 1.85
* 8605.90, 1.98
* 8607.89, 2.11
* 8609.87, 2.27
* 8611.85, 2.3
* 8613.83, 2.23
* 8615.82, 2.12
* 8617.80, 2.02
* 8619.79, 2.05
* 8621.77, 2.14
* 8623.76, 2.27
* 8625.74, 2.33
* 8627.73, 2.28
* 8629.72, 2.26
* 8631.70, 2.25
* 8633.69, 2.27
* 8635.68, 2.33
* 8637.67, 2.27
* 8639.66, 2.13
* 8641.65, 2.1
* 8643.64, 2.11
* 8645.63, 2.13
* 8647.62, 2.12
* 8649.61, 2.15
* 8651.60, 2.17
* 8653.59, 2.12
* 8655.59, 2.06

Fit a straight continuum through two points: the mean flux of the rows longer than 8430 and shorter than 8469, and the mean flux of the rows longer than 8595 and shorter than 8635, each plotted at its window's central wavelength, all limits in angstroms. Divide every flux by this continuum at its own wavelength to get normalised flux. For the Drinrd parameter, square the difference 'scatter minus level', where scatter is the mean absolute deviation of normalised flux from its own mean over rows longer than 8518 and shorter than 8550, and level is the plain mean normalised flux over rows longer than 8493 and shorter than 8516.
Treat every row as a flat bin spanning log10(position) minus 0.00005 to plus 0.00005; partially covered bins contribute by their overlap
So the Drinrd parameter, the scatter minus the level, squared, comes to 0.76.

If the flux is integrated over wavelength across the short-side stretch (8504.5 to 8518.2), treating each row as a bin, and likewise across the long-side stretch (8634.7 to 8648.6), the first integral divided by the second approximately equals 0.96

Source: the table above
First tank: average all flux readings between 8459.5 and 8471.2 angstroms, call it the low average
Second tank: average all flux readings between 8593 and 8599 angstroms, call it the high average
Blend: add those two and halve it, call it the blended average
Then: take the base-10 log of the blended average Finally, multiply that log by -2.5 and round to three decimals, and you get -0.818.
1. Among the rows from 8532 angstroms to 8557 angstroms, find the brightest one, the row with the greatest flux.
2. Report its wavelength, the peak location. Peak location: 8532.90 angstroms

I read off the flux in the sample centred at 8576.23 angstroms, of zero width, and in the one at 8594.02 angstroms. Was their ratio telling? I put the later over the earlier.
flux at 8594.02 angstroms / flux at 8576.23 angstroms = 1.06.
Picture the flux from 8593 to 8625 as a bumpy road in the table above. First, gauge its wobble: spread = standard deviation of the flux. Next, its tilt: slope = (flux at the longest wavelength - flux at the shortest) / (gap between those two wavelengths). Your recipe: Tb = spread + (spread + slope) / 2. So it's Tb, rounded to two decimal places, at 0.21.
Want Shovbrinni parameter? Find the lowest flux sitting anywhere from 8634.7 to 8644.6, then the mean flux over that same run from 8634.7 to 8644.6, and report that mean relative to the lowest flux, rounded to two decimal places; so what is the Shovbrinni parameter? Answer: 1.04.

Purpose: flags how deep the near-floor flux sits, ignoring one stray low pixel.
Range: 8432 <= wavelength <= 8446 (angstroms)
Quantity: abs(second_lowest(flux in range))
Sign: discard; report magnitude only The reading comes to 2.16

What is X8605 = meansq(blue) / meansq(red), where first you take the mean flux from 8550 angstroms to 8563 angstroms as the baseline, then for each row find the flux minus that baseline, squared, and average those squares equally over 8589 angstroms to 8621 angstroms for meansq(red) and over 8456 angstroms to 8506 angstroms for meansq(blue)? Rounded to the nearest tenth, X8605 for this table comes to 0.8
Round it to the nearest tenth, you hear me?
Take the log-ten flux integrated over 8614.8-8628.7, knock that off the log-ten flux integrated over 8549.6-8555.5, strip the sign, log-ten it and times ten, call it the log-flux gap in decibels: 4.5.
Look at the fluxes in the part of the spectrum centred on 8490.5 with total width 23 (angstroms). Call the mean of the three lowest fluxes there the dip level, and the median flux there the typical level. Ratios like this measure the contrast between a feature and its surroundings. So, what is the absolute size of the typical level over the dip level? 1.18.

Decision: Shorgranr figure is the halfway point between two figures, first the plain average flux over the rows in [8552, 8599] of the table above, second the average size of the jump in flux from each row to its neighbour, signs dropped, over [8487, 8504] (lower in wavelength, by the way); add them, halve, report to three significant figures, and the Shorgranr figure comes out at 1.10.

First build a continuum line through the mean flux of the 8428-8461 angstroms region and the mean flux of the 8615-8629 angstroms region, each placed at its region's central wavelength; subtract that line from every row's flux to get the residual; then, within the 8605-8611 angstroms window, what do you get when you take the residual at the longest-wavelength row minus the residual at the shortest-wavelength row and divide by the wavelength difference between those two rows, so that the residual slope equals 0.07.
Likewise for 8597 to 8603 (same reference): -0.04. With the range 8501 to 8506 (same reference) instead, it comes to 0.07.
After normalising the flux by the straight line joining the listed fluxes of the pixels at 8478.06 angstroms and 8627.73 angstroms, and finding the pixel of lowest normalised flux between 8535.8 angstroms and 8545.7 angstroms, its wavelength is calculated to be 8542.73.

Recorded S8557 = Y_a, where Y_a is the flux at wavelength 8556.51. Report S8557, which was 2.14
